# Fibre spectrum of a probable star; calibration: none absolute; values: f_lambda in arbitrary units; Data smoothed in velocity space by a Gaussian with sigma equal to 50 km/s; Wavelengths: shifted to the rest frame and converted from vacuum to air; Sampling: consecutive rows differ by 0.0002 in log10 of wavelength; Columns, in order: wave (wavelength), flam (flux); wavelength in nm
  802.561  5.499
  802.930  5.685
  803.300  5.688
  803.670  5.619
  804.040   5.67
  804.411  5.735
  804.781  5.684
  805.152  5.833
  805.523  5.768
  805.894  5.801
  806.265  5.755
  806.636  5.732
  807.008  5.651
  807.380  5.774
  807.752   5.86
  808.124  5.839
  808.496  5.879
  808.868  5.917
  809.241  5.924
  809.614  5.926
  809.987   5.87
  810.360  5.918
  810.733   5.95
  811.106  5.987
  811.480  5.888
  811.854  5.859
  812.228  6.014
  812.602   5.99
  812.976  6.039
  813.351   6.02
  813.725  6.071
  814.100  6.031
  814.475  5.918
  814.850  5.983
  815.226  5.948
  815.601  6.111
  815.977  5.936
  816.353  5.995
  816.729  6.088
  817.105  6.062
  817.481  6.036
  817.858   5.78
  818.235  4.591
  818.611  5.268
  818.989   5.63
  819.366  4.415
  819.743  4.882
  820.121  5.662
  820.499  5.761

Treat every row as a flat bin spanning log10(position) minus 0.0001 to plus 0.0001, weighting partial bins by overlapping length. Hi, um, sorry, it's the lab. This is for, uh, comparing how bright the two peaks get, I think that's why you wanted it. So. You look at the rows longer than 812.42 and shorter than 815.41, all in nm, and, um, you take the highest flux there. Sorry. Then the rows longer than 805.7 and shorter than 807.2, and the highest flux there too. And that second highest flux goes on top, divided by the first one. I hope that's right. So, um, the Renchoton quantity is 0.96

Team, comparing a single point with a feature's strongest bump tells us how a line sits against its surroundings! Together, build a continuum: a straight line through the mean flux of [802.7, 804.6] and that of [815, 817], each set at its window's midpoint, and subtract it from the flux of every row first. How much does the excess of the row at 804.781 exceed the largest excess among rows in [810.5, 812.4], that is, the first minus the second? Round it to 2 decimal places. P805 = -0.13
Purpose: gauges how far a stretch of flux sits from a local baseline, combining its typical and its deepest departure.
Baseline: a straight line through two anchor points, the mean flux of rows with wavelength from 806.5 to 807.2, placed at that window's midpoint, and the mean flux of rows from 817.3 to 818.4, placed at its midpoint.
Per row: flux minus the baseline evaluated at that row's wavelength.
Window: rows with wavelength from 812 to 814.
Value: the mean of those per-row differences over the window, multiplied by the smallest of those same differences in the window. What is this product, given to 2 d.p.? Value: 0.19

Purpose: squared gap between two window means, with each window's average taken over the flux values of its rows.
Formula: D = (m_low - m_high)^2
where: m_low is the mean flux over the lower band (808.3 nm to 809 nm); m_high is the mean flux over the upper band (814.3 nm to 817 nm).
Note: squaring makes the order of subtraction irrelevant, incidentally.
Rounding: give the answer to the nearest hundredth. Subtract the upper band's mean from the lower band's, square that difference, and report 0.01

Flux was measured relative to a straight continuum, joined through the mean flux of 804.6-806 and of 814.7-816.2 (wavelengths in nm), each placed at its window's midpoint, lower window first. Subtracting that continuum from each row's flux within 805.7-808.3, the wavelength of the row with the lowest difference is 807.008 nm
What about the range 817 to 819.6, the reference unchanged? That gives 819.366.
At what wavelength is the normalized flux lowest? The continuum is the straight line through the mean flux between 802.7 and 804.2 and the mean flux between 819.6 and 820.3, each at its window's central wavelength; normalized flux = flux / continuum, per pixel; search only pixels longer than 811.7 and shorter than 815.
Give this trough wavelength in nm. 811.854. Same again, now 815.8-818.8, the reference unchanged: 818.235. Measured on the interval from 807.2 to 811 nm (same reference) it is 807.380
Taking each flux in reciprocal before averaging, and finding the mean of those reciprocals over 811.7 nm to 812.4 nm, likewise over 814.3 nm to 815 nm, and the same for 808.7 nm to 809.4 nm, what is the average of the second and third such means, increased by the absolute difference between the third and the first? 0.169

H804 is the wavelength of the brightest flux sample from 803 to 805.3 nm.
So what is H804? 805.152 nm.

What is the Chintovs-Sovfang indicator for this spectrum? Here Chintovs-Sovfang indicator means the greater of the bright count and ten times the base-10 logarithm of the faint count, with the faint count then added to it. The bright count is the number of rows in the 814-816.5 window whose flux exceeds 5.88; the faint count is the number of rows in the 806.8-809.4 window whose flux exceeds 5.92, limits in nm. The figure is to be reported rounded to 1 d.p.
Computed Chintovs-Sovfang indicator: 8.0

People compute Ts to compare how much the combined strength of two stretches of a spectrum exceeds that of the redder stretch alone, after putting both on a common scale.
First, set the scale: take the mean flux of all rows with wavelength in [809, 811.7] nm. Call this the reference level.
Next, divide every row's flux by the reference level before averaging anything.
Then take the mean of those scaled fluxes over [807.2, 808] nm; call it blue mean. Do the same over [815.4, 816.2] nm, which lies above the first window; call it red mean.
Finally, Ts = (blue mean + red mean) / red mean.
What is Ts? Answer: 1.97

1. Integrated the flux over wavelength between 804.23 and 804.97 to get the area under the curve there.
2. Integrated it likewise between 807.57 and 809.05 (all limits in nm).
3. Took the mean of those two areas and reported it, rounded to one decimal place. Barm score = 6.5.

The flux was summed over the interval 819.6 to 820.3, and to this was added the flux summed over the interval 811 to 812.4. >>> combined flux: 34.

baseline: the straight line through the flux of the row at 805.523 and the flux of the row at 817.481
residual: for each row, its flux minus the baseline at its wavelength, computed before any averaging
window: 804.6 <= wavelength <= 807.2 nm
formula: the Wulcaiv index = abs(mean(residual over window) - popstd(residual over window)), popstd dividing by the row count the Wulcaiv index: 0.097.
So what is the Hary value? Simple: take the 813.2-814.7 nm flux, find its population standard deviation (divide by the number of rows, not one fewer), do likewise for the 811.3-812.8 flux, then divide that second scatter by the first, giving 1.2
